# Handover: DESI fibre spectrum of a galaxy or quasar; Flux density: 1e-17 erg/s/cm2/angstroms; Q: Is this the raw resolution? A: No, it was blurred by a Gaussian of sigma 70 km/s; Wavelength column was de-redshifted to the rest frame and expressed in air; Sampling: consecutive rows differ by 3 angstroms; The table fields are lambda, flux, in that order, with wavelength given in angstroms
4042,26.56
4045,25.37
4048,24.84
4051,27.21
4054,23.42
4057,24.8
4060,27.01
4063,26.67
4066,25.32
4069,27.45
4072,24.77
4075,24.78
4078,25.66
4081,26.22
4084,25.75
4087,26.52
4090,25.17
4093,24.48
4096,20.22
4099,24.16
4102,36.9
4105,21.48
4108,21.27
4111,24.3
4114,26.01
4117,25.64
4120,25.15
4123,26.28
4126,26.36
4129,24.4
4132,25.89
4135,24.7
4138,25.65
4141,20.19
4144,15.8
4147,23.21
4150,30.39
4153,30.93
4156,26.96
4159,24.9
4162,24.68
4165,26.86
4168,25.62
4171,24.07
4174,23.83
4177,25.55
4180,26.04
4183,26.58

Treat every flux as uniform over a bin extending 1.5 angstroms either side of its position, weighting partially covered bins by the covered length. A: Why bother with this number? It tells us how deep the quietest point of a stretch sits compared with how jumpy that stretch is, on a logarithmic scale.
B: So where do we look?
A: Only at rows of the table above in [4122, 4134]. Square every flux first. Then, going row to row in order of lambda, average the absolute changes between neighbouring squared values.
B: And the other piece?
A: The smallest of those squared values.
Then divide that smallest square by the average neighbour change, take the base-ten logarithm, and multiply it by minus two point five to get -2.5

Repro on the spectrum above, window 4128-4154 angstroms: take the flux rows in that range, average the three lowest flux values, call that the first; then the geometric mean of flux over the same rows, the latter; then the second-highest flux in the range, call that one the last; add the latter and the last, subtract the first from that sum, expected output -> 34.8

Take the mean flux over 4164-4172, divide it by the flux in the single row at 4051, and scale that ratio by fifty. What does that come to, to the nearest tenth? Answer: 46.9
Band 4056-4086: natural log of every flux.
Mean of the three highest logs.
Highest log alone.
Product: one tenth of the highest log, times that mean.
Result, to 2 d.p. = 1.09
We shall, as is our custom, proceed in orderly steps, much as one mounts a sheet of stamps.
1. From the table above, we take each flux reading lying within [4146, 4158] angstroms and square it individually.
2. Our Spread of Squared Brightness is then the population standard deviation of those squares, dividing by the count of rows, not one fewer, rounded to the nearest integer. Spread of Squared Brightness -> 168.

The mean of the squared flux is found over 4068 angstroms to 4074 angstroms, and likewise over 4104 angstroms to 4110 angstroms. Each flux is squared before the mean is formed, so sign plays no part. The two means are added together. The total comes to 1140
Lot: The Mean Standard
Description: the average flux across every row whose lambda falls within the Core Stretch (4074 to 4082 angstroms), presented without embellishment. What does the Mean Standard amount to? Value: 25.6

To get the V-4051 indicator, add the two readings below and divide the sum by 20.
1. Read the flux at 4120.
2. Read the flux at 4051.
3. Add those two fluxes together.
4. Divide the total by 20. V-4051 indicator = 2.62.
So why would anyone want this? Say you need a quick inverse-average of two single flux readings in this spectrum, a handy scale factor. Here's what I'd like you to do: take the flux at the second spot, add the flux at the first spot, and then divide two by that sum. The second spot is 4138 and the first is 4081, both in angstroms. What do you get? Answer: 0.0386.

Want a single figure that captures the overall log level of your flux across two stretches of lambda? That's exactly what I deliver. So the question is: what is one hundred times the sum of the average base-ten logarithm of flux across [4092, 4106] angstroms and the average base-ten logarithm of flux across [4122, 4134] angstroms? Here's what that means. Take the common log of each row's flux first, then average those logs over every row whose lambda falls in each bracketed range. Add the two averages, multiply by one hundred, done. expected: 281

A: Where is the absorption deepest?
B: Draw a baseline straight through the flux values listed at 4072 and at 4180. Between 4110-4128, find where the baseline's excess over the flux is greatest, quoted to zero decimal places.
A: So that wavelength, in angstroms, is 4111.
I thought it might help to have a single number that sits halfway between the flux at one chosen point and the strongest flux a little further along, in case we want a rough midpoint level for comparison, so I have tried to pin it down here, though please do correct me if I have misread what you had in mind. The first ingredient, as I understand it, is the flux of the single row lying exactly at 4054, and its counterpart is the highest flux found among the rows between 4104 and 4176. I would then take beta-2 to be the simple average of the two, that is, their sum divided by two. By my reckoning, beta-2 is 27.2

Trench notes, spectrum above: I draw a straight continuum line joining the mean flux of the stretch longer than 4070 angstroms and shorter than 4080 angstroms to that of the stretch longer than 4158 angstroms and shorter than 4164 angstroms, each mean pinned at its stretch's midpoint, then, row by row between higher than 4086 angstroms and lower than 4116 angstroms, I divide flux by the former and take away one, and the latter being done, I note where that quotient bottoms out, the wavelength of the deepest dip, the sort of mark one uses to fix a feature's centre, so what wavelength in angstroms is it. 4096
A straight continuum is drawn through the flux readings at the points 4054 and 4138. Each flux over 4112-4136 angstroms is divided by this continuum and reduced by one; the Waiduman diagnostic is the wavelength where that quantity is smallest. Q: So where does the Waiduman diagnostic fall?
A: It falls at 4129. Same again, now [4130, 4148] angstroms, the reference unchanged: 4144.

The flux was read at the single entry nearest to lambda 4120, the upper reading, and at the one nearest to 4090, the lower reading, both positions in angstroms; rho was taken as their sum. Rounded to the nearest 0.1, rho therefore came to 50.3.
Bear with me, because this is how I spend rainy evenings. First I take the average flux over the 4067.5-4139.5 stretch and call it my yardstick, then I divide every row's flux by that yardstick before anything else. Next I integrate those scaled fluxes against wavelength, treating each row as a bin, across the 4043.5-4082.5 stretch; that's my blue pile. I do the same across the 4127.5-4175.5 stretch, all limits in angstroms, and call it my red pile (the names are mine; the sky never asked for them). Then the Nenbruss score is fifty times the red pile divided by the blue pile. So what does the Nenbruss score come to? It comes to 60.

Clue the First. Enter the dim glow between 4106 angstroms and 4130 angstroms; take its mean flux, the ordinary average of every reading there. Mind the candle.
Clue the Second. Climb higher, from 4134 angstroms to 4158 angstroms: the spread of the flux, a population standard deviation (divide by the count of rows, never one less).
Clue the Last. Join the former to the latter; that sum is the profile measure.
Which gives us 30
